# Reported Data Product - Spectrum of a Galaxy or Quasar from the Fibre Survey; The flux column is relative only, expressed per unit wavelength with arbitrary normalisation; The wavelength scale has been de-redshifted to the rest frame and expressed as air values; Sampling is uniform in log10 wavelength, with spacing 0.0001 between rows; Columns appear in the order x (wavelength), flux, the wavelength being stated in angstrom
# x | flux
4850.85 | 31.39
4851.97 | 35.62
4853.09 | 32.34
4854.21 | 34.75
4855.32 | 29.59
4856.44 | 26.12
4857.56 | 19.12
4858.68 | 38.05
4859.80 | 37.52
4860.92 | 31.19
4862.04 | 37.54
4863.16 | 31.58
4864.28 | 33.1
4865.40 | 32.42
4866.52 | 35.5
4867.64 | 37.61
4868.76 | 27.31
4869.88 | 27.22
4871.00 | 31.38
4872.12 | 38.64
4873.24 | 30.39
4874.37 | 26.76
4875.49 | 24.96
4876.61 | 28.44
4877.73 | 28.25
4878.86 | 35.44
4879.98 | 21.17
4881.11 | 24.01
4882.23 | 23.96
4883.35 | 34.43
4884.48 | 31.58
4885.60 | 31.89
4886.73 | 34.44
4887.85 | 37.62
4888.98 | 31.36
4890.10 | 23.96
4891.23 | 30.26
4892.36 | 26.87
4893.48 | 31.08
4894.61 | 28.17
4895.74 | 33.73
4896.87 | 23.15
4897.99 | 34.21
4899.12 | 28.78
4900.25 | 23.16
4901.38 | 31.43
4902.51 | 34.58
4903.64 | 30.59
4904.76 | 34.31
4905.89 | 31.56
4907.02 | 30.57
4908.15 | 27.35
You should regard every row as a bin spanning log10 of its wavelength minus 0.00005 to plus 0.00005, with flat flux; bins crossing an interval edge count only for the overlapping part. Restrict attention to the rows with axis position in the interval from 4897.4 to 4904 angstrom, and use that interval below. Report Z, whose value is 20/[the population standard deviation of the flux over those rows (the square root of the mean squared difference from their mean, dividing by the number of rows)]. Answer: 5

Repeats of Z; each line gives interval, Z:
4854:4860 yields 3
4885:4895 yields 5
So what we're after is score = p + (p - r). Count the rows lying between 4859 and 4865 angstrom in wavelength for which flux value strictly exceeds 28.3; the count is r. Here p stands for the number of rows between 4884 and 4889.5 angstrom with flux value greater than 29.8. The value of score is 5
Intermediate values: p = 5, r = 5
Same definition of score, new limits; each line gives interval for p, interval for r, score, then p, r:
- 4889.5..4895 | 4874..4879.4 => 2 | 2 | 2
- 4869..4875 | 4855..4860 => 3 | 3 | 3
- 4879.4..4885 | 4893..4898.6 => 1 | 2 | 3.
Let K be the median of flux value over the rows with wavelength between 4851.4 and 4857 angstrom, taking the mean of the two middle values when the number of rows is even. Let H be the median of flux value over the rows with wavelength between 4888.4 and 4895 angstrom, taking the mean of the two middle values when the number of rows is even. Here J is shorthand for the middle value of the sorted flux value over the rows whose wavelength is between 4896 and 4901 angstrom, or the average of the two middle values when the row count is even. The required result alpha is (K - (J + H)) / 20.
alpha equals -1.14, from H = 29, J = 26.0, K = 32.3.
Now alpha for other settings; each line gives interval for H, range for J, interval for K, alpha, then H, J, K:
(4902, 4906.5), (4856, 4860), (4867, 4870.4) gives -1.87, 33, 31.8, 27.3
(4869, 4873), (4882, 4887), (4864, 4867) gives -1.51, 31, 31.9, 33.1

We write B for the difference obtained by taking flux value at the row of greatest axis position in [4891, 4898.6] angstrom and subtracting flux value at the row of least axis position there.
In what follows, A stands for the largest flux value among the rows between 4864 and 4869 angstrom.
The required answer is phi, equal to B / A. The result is 0.105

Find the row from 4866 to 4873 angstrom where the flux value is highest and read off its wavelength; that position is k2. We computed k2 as 4872.12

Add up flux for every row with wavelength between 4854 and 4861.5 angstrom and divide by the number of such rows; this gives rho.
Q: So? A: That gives 30.9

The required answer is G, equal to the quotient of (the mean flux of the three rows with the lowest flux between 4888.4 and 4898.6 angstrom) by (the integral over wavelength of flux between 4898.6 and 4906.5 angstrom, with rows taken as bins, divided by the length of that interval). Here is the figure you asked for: 0.80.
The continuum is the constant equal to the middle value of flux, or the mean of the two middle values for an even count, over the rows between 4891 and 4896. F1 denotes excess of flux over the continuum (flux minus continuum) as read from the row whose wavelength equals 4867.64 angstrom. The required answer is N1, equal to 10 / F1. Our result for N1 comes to 1.4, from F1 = 7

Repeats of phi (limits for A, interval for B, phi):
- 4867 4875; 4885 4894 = -0.021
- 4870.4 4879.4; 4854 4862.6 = 0.072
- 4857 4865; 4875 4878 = 0.086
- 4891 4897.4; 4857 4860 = 0.546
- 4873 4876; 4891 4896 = 0.114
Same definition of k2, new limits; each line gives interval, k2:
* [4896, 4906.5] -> 4902.51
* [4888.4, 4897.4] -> 4895.74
